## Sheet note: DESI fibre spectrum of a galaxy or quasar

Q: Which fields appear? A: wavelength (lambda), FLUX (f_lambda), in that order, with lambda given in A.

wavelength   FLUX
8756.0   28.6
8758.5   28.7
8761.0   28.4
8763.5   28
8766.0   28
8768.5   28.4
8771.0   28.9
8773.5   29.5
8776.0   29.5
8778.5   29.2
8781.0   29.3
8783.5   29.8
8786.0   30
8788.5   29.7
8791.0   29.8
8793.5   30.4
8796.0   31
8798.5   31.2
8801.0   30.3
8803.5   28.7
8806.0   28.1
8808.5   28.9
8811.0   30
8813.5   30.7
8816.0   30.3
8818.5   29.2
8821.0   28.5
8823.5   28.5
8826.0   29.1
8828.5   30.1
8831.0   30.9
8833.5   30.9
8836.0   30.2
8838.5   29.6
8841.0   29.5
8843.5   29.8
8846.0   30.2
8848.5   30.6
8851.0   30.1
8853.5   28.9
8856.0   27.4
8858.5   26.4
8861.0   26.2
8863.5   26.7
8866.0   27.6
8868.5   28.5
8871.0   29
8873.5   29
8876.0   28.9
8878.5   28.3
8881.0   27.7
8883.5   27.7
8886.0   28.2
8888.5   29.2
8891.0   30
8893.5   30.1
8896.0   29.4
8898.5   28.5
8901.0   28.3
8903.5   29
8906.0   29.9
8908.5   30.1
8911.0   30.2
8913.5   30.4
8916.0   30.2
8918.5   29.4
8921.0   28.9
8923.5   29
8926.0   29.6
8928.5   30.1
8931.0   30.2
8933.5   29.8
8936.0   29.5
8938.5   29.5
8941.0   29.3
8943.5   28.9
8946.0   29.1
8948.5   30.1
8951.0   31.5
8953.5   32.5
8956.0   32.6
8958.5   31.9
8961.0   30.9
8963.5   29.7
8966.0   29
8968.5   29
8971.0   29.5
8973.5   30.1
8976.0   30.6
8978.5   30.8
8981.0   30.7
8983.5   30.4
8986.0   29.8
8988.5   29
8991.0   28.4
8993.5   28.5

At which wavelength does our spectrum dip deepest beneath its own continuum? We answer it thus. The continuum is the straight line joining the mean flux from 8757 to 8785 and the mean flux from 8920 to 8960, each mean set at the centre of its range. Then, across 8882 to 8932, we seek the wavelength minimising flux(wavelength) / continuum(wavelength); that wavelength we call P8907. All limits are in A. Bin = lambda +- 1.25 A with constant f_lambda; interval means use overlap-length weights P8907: 8883.5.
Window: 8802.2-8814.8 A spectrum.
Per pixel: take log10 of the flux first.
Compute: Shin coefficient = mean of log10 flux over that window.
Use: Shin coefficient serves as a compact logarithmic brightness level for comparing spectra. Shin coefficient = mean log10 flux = 1.47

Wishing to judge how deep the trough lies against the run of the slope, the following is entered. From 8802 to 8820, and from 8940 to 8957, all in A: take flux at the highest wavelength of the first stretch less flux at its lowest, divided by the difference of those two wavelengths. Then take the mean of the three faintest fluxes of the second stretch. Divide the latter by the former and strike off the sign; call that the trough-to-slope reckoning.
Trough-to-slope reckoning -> 873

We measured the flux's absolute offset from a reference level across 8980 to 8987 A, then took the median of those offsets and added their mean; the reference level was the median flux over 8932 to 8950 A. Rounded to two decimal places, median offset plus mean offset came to 1.70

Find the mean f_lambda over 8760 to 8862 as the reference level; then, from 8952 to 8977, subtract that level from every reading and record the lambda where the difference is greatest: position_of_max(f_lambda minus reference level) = 8956.0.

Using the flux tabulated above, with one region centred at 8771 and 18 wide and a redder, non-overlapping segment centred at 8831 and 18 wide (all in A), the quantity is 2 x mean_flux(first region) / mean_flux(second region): 1.93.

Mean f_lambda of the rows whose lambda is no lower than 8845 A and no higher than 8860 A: 28.9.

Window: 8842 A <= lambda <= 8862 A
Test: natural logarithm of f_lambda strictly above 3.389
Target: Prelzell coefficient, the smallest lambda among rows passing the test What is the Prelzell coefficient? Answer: 8843.5 A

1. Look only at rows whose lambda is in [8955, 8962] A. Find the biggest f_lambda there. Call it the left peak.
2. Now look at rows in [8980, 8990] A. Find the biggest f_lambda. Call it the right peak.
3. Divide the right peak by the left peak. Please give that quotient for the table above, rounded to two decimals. 0.94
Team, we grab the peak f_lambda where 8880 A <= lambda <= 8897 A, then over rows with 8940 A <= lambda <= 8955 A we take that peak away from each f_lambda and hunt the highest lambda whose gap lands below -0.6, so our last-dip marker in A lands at 8946.0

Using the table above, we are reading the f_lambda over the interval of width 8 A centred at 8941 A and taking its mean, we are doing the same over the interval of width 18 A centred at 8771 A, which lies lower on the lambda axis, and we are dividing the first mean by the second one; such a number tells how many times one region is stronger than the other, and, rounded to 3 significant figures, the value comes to 1.02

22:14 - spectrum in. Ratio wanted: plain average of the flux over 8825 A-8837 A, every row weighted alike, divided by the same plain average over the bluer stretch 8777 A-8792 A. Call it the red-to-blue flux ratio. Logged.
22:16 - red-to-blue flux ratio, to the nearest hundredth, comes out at 1.02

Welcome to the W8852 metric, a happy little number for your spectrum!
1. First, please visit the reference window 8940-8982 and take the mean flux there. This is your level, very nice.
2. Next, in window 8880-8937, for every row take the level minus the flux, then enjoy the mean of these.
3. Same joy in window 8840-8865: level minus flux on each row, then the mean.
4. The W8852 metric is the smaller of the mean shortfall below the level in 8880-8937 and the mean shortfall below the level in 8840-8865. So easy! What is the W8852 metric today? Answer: 1.0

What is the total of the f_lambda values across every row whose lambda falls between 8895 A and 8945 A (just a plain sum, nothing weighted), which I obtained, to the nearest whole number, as 590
